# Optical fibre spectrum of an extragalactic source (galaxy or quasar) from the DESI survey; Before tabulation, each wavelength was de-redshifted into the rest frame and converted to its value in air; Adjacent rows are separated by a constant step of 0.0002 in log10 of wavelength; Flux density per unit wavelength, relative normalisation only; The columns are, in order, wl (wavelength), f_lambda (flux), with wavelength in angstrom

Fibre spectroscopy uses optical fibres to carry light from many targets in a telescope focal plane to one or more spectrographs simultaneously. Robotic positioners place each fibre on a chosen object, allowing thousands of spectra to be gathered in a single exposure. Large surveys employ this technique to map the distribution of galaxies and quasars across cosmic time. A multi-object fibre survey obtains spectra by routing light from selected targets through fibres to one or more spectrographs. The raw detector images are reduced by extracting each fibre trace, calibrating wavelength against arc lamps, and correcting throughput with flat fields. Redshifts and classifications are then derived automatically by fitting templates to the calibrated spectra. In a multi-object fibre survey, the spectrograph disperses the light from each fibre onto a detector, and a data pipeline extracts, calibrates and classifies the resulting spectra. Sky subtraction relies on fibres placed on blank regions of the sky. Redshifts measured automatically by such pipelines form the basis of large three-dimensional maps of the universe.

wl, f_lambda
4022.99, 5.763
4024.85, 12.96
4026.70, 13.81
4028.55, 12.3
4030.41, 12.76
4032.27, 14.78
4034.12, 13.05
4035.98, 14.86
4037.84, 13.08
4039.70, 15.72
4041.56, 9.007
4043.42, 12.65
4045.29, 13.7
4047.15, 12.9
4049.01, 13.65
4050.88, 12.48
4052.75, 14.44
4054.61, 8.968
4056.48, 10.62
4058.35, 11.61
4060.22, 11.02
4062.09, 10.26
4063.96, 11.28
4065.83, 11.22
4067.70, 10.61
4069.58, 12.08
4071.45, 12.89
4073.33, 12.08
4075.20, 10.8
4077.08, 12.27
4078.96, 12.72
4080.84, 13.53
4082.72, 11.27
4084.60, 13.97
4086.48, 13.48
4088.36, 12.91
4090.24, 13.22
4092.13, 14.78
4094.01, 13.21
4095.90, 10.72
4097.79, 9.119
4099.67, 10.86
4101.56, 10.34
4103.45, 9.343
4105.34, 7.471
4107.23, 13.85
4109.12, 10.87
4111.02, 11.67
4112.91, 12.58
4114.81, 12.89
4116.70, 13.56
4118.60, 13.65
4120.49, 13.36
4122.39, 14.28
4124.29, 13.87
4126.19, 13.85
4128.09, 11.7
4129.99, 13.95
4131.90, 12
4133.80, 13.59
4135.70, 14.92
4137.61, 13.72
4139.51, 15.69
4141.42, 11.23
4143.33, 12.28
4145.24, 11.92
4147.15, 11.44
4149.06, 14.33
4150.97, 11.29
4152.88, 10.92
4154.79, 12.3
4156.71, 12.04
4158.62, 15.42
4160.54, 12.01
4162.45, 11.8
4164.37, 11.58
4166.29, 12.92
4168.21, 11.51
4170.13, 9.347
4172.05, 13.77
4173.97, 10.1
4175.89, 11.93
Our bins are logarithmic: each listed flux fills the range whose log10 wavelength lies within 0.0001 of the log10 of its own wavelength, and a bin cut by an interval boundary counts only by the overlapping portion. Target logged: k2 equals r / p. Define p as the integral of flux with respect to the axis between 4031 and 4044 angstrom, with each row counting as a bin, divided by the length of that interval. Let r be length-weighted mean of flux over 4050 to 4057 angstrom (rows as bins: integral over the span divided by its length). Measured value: 0.88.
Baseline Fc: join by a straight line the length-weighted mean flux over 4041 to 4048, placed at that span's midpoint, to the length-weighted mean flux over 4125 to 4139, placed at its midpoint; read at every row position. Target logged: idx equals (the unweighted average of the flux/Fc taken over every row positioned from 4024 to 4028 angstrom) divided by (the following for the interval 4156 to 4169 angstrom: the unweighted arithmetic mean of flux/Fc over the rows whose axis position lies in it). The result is 1.25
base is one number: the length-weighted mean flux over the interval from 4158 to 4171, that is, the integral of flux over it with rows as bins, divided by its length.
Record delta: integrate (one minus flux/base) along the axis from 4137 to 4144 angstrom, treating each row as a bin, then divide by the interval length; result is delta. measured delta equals -0.103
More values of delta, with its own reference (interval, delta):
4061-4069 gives 0.092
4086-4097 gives -0.081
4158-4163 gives -0.084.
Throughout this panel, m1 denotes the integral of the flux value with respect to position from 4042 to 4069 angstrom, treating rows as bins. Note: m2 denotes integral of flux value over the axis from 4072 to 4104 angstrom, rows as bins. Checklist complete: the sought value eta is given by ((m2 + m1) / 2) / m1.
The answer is 1.11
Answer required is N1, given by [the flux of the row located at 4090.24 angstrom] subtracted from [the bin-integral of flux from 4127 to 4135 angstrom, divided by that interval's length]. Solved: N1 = -0.3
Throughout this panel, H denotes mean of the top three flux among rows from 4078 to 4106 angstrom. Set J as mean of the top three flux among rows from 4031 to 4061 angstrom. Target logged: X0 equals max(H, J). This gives 15.1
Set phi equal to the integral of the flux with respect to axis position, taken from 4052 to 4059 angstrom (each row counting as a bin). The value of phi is 79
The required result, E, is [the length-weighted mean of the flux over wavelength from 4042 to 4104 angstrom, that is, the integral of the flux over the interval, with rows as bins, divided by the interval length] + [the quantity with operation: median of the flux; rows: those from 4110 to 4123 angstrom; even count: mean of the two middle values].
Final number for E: 25.3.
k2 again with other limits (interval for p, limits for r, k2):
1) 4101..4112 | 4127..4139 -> 1.26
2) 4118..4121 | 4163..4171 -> 0.84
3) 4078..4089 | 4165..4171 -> 0.87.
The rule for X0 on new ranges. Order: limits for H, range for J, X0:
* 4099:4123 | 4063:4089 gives 13.9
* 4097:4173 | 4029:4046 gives 15.3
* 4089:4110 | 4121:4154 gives 15.0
